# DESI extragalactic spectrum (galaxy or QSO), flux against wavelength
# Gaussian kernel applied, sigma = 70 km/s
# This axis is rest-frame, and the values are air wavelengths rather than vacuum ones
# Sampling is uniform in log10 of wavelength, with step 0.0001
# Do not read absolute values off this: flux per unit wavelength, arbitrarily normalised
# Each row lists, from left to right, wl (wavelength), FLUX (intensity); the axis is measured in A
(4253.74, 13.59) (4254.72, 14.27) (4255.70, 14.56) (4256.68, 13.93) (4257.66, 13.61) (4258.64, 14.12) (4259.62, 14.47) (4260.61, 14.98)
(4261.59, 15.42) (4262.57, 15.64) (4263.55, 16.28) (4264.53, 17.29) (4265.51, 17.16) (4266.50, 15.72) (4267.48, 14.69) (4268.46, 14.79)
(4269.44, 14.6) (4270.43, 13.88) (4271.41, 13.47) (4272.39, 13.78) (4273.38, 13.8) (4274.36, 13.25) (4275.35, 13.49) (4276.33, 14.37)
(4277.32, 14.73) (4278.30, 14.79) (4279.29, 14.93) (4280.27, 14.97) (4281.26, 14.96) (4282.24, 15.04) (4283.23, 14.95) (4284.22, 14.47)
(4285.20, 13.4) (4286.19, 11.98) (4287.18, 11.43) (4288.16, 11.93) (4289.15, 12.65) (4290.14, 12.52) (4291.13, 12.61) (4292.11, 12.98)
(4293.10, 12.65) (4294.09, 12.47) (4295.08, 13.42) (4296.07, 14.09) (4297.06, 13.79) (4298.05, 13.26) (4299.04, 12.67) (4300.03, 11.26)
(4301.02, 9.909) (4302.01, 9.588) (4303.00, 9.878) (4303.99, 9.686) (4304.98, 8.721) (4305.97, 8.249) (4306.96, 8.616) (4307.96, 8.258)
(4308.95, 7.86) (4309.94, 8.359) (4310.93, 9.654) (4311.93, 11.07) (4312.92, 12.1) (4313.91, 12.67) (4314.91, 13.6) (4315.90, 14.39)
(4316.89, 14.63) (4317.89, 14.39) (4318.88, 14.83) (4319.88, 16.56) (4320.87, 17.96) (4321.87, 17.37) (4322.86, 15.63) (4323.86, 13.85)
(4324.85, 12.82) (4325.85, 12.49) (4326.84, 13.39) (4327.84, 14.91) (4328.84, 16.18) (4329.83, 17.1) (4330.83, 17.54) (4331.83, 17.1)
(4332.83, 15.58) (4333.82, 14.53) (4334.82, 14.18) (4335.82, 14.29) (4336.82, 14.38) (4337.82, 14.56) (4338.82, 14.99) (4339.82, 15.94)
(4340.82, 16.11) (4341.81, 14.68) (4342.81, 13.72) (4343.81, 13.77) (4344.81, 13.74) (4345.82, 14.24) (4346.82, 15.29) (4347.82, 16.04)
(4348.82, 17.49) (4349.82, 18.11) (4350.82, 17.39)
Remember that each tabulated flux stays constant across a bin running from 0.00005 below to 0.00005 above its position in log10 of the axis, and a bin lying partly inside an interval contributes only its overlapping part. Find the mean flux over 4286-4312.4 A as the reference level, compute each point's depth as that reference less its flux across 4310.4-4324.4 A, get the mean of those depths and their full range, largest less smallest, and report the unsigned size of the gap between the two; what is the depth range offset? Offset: 11.4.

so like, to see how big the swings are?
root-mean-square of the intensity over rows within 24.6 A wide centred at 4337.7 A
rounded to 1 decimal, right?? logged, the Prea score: 15.3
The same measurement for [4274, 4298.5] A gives 13.6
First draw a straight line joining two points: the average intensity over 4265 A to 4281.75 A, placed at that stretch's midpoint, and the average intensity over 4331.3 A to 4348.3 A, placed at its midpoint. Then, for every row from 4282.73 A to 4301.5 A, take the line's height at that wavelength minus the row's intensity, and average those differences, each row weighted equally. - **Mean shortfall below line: 1.89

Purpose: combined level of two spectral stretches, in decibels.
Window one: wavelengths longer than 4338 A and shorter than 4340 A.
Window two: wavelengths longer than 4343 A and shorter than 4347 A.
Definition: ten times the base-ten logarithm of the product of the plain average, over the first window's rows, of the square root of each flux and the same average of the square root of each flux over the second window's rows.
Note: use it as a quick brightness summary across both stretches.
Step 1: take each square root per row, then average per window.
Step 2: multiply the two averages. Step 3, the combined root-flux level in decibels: 11.7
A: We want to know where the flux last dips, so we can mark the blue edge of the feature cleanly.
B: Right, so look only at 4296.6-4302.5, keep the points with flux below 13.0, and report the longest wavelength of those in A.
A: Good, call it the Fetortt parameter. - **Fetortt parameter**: 4302.01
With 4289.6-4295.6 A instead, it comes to 4294.09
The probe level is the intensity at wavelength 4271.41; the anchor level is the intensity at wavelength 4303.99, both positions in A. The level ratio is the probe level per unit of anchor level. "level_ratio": 1.4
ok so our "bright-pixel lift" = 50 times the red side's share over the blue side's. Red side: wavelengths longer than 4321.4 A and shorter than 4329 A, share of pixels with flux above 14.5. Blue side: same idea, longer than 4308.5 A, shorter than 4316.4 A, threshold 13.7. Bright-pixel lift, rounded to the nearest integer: 200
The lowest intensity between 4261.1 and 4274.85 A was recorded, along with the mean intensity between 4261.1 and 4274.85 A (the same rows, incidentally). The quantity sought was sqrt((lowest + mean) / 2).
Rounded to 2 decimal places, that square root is 3.76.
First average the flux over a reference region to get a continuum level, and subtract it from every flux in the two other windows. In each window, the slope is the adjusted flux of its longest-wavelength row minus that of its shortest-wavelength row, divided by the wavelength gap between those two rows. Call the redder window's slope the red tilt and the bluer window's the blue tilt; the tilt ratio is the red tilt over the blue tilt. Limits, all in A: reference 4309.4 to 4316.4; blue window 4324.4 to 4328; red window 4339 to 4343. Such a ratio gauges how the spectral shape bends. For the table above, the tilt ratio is -1.1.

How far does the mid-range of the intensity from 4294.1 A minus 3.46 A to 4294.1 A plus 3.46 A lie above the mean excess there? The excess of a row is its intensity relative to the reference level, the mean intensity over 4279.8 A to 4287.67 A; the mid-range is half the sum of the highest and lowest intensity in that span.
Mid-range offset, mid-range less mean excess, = 14.0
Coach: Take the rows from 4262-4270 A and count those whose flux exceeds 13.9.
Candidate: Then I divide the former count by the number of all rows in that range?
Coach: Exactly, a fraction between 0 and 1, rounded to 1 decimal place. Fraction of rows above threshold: 1.0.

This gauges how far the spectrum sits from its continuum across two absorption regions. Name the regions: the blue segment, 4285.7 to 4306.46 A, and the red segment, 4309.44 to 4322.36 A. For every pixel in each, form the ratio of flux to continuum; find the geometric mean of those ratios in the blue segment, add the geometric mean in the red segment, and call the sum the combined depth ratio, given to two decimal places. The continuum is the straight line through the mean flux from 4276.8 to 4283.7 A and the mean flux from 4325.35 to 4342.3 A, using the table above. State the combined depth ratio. 1.66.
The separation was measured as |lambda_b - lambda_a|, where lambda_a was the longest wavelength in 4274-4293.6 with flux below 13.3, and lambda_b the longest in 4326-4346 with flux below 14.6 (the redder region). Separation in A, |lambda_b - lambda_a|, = 52.7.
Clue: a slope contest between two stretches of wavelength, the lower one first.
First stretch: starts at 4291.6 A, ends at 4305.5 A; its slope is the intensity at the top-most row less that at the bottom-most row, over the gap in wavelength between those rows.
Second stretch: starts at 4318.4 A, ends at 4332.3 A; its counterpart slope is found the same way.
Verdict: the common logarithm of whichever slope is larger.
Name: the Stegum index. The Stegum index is -0.8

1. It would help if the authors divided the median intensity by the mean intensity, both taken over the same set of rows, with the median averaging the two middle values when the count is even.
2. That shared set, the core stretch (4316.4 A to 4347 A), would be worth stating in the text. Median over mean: 0.975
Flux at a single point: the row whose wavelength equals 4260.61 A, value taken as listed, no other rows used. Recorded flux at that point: 14.98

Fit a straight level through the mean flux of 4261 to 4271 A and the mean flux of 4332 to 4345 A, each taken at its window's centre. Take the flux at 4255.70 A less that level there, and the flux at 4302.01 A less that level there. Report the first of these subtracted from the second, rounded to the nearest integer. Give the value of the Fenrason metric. -4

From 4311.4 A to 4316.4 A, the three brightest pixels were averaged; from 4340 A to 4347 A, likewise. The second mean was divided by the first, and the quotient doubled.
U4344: 2.3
